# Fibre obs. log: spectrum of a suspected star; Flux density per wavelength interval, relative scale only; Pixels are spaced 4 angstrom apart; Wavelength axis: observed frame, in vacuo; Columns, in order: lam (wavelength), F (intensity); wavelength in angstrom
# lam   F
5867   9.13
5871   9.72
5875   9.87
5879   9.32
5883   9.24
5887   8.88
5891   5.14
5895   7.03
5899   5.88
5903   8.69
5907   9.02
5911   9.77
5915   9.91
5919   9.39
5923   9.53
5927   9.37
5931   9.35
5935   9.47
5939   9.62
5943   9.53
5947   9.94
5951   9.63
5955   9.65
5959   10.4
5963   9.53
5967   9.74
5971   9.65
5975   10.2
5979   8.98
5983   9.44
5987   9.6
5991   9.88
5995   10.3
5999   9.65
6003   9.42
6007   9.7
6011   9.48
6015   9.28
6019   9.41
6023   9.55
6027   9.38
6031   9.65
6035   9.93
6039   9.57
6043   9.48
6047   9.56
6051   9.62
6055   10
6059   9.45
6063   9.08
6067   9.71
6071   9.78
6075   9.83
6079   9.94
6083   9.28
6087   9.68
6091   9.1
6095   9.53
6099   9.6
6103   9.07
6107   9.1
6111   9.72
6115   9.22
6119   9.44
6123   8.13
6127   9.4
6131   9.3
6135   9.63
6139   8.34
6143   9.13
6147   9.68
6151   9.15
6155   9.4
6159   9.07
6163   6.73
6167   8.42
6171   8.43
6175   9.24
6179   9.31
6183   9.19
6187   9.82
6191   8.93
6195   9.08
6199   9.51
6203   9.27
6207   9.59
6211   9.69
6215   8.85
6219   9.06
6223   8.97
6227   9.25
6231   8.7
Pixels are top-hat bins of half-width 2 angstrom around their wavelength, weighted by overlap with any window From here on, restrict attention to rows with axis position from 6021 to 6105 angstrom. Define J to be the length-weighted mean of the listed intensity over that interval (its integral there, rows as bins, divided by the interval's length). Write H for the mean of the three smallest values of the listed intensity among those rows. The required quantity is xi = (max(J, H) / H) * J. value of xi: 10.1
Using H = 9.1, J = 9.6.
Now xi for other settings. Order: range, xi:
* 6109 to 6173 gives 10.4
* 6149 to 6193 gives 10.0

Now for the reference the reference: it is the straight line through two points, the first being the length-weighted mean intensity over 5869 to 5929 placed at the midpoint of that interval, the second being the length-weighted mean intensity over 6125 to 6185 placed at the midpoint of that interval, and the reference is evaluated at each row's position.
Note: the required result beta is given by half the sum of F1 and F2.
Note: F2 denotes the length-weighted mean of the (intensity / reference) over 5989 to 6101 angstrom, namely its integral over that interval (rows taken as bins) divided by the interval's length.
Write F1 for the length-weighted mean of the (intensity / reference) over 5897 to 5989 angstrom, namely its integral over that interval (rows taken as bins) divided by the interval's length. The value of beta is 1.08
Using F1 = 1.07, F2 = 1.08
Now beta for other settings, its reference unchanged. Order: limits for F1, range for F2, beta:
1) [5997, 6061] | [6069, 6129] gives 1.07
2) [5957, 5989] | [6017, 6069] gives 1.09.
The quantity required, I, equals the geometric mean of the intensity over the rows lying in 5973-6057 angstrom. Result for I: 9.6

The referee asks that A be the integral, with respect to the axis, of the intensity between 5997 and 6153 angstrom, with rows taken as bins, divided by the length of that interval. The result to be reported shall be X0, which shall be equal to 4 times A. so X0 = 37.7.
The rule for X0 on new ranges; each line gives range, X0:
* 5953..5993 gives 38.8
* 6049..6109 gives 38.1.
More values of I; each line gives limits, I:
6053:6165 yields 9.2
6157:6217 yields 9.0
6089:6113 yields 9.3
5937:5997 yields 9.7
